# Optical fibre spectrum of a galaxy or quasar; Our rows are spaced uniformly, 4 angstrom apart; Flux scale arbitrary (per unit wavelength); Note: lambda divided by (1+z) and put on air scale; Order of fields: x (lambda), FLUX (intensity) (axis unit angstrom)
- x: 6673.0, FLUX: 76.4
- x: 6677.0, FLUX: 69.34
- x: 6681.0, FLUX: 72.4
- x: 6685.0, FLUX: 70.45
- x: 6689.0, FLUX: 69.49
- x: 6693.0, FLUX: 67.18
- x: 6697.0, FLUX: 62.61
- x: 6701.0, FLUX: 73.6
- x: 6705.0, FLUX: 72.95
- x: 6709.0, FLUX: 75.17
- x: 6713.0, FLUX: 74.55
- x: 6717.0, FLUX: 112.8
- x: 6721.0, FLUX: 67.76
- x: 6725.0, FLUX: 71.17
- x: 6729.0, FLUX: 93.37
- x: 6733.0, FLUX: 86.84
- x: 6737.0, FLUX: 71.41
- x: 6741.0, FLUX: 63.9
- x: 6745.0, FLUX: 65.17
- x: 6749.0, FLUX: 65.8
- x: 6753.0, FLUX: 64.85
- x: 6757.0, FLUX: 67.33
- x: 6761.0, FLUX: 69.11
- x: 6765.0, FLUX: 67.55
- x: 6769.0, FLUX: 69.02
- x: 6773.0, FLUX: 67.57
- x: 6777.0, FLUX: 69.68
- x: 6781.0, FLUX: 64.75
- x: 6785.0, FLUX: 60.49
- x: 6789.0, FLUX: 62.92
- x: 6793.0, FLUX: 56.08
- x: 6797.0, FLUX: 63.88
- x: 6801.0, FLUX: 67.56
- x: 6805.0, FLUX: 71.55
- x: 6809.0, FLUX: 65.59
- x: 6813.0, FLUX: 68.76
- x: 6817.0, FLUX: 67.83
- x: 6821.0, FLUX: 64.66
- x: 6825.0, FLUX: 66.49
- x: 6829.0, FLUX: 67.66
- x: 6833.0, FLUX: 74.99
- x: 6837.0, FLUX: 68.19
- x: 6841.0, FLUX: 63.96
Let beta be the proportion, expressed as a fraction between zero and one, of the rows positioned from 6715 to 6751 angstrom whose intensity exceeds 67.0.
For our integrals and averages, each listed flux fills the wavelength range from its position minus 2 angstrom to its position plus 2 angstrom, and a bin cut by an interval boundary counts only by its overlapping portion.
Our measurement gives 0.67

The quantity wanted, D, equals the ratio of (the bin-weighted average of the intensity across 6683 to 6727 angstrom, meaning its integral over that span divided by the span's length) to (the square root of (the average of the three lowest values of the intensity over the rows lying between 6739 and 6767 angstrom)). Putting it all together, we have 9.2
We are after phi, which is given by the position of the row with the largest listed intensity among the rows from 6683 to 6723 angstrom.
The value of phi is 6717.0 angstrom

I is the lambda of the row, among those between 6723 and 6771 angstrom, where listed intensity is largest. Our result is 6729.0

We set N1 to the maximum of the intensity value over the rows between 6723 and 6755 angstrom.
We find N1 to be 93.37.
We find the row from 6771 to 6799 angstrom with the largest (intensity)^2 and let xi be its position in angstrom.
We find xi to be 6777.0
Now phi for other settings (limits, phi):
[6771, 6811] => 6805.0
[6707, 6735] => 6717.0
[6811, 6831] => 6813.0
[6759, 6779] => 6777.0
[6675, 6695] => 6681.0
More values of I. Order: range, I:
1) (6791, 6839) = 6833.0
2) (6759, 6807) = 6805.0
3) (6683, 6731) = 6717.0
